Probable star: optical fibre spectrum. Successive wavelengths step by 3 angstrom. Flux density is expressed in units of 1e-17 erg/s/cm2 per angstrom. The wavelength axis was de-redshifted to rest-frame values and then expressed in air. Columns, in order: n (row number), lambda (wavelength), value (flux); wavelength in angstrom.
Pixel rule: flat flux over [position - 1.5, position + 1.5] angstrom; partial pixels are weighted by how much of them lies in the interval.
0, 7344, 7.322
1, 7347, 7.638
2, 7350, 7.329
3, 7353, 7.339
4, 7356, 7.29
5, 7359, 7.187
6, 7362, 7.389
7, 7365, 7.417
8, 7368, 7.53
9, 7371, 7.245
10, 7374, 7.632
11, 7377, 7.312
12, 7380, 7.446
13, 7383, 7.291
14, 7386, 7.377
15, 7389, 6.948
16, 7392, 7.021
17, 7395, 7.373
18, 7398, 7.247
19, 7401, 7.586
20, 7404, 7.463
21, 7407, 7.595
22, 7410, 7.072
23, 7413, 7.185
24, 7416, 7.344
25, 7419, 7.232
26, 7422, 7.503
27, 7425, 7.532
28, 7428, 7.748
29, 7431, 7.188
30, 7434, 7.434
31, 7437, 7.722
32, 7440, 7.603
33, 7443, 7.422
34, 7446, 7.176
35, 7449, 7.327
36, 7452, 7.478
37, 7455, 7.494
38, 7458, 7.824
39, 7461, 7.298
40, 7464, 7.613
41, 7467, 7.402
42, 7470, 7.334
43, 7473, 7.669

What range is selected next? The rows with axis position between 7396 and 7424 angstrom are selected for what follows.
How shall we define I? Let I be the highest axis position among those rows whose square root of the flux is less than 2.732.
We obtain 7419 angstrom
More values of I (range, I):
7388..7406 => 7404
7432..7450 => 7449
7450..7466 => 7461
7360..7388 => 7386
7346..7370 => 7365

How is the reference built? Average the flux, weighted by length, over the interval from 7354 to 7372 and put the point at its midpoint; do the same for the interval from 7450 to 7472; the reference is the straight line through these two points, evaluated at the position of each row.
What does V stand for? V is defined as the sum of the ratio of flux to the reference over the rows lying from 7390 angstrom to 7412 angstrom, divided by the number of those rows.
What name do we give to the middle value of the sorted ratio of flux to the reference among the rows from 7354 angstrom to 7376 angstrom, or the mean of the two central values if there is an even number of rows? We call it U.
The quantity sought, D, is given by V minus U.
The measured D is -0.015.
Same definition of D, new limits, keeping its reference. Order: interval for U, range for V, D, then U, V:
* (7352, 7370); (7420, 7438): 0.007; 1.00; 1.01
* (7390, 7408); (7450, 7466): 0.005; 1.00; 1.01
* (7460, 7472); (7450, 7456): 0.019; 0.98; 1.00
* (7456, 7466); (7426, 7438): -0.006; 1.02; 1.01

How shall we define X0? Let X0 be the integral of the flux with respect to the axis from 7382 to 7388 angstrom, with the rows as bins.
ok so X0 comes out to 44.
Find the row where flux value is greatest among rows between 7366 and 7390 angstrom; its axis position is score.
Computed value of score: 7374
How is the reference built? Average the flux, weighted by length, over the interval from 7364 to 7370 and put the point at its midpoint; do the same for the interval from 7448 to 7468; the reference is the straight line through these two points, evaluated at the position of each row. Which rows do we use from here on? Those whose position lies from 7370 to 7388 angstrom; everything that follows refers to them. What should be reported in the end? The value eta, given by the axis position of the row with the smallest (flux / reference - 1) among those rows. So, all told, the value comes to 7371 angstrom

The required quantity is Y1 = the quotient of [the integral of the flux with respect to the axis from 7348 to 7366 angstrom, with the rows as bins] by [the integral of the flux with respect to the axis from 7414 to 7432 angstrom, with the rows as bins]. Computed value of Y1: 0.99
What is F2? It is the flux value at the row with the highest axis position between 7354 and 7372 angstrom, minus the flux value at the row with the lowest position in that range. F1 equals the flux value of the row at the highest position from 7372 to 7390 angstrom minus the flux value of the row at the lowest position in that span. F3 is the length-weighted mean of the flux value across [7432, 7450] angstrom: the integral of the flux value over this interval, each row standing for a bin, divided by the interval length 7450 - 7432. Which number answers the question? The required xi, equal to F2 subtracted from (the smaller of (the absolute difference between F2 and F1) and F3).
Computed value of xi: 0.7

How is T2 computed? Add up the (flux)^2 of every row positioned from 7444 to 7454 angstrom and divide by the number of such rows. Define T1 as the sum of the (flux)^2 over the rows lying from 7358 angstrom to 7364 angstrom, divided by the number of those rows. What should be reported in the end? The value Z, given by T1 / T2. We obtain 0.99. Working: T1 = 53.1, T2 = 53.7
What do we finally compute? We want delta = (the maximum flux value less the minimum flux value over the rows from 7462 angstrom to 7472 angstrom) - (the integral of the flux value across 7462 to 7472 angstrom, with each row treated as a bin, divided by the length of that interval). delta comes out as -7.17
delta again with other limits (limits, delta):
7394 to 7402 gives -7.05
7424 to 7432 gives -6.95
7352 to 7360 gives -7.12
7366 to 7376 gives -7.07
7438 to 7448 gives -6.99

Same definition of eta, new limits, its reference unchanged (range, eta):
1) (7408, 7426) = 7410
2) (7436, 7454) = 7446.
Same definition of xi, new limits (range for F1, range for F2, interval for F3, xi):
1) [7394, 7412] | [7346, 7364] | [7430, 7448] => 0.3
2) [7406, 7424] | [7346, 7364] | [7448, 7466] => 0.4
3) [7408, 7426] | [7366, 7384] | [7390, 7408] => 0.9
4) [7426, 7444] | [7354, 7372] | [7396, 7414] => 0.3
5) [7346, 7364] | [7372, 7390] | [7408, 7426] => 1.1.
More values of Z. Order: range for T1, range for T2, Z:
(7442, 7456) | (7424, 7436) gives 0.97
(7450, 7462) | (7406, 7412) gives 1.05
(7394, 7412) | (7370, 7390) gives 1.02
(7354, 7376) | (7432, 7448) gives 0.98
